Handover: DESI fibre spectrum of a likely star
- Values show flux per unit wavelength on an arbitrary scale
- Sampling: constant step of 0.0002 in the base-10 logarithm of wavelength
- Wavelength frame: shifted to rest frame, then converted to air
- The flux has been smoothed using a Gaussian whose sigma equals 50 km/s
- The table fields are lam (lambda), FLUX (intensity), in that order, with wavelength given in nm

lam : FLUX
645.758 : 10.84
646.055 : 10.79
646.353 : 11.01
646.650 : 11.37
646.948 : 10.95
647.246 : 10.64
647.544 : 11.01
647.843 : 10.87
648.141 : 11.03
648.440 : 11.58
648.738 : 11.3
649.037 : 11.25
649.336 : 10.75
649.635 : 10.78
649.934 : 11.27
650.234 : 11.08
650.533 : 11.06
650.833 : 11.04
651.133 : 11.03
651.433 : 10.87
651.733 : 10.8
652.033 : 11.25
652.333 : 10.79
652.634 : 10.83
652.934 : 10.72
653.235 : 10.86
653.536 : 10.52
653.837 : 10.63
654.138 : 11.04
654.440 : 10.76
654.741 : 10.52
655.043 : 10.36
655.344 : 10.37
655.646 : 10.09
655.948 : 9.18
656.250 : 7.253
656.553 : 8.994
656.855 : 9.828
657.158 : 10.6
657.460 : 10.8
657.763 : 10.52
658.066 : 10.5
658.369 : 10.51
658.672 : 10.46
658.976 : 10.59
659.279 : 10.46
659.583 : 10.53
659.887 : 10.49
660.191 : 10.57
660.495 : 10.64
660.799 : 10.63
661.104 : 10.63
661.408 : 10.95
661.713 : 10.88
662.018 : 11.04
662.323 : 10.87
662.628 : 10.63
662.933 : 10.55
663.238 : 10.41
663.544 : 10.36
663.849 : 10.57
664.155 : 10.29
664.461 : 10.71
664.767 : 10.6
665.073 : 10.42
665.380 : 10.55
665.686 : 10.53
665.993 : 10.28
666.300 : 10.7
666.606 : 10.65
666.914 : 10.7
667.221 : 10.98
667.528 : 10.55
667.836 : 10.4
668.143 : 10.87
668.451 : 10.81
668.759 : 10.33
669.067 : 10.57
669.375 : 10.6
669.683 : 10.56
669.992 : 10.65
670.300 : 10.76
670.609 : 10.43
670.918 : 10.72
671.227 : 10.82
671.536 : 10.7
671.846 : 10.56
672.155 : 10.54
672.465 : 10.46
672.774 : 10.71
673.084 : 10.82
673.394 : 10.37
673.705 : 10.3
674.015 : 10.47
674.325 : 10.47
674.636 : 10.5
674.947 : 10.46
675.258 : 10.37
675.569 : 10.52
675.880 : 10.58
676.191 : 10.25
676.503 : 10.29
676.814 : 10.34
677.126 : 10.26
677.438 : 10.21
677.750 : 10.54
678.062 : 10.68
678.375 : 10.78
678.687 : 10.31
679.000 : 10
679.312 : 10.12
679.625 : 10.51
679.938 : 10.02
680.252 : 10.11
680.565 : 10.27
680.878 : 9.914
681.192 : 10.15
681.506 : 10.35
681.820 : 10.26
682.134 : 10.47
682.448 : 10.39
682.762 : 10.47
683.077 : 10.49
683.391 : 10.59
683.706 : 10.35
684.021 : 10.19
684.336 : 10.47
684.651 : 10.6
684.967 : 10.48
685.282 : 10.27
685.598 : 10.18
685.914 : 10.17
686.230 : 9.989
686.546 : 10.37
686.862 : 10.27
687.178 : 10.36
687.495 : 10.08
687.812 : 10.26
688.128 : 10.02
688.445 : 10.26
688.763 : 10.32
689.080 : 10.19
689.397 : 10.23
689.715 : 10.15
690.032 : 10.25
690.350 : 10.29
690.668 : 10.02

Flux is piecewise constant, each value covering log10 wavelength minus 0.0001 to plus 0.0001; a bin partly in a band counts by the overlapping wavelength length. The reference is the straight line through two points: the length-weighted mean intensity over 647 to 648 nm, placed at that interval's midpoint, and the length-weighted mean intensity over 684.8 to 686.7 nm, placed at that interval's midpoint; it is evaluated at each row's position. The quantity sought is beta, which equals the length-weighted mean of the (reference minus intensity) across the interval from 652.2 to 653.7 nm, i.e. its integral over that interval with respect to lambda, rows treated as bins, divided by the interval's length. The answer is 0.02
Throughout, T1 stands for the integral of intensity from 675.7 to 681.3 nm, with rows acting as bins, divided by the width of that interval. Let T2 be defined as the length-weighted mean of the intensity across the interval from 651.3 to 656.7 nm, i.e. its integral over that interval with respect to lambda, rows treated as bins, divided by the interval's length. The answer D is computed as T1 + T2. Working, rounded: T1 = 10.3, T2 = 10.3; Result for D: 20.6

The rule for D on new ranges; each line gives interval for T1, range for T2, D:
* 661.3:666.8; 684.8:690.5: 20.8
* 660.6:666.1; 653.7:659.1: 20.8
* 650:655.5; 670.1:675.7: 21.4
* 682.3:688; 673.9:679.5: 20.7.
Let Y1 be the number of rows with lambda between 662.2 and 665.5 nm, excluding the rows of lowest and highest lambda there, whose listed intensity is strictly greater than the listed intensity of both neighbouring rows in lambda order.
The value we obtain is 2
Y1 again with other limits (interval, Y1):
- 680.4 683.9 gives 3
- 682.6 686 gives 2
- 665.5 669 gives 3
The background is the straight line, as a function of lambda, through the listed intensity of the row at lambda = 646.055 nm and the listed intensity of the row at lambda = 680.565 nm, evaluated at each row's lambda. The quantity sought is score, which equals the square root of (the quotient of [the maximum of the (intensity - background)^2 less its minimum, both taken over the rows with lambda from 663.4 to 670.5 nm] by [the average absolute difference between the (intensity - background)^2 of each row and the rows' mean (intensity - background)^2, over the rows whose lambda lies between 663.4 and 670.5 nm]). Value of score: 2.5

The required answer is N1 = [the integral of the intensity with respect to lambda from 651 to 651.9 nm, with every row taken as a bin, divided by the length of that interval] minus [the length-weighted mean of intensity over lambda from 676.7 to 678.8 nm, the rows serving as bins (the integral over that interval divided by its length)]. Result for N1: 0.5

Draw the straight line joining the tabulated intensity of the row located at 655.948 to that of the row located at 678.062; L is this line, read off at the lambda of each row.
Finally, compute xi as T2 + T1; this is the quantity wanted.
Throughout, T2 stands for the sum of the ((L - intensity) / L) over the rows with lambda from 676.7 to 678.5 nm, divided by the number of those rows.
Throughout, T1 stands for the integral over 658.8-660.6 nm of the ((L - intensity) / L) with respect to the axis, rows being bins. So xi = -0.19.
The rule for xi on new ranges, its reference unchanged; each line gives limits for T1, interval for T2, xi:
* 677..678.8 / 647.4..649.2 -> -0.26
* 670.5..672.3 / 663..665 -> -0.15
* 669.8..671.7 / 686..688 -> 0.00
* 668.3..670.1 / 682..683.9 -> -0.04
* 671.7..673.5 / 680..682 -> 0.02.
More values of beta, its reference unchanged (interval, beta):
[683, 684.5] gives -0.14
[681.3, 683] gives -0.09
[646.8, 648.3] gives -0.05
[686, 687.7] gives 0.01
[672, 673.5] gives -0.14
